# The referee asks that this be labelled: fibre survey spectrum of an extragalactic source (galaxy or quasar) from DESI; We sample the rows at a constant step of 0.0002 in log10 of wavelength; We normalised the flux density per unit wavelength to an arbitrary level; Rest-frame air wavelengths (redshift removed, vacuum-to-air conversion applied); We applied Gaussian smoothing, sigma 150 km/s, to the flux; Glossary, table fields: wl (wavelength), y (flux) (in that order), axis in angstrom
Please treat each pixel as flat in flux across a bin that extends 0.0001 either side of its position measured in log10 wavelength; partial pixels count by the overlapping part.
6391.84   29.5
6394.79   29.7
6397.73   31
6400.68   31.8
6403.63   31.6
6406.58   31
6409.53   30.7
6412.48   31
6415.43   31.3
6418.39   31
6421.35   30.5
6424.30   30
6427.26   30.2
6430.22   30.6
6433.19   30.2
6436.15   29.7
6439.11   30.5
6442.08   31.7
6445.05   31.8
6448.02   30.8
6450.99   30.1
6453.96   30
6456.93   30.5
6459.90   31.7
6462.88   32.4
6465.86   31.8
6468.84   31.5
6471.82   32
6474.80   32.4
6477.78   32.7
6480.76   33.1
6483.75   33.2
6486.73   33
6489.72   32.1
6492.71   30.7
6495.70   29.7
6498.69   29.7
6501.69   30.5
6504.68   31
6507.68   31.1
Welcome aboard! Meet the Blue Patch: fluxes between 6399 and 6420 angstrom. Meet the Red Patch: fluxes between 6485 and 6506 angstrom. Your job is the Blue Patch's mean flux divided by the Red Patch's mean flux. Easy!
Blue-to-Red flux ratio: 1.01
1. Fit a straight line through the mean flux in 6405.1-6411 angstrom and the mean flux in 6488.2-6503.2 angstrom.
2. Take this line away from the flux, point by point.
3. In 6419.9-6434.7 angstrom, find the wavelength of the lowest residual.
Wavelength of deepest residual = 6424.30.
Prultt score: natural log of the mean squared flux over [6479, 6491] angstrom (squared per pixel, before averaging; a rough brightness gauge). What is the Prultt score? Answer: 6.98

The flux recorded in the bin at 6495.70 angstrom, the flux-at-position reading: 29.7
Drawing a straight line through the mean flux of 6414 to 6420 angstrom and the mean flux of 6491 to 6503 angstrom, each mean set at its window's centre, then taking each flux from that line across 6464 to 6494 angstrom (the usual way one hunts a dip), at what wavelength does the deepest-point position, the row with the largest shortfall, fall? 6492.71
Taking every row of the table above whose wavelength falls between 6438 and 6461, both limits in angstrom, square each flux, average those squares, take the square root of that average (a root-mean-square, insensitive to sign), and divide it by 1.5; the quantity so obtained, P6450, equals 20.6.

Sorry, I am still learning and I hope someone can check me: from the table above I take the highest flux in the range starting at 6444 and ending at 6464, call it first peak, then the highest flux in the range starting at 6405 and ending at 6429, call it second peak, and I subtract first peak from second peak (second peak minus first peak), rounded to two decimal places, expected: -1.10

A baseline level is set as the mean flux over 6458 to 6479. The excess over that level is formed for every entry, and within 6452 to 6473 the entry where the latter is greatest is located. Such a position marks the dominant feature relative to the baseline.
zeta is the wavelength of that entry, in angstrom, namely 6462.88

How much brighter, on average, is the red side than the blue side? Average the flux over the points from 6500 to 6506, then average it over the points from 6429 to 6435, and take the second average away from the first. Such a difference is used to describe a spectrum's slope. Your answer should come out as 0.4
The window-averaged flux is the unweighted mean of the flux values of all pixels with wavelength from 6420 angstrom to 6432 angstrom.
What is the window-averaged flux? 30.3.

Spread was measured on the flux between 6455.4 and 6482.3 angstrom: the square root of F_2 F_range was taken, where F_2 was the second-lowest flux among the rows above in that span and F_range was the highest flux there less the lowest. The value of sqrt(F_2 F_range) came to 9.0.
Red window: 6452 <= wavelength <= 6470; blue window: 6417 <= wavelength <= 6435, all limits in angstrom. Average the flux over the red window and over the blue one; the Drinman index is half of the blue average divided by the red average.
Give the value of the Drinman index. 0.486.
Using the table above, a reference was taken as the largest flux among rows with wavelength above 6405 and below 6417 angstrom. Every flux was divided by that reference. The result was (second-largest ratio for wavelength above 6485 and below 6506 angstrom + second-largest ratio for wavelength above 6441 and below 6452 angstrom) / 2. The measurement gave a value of 1.02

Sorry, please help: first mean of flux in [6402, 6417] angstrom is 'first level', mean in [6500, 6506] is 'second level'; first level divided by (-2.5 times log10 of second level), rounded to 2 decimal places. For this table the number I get -8.37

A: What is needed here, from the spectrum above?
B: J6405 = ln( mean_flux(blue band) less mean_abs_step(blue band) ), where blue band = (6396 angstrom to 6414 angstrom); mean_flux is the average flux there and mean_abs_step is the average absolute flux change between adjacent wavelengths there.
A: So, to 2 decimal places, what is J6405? 3.43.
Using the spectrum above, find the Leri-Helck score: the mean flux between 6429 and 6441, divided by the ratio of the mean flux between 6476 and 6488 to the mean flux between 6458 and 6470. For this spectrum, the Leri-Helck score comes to 29.2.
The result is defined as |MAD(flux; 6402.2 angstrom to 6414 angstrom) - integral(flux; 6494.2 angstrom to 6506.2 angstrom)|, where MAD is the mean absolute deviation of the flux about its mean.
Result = 362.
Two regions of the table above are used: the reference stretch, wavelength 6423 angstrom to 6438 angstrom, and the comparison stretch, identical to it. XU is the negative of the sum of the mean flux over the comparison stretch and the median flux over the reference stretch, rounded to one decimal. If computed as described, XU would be -60.3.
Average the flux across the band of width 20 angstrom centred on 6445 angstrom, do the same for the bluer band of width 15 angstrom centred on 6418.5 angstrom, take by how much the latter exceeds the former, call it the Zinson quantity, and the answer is 0.1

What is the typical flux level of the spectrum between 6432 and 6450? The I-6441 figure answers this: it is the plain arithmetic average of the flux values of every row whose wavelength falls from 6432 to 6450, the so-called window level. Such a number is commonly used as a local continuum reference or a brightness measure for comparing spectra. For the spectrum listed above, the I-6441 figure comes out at 30.8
